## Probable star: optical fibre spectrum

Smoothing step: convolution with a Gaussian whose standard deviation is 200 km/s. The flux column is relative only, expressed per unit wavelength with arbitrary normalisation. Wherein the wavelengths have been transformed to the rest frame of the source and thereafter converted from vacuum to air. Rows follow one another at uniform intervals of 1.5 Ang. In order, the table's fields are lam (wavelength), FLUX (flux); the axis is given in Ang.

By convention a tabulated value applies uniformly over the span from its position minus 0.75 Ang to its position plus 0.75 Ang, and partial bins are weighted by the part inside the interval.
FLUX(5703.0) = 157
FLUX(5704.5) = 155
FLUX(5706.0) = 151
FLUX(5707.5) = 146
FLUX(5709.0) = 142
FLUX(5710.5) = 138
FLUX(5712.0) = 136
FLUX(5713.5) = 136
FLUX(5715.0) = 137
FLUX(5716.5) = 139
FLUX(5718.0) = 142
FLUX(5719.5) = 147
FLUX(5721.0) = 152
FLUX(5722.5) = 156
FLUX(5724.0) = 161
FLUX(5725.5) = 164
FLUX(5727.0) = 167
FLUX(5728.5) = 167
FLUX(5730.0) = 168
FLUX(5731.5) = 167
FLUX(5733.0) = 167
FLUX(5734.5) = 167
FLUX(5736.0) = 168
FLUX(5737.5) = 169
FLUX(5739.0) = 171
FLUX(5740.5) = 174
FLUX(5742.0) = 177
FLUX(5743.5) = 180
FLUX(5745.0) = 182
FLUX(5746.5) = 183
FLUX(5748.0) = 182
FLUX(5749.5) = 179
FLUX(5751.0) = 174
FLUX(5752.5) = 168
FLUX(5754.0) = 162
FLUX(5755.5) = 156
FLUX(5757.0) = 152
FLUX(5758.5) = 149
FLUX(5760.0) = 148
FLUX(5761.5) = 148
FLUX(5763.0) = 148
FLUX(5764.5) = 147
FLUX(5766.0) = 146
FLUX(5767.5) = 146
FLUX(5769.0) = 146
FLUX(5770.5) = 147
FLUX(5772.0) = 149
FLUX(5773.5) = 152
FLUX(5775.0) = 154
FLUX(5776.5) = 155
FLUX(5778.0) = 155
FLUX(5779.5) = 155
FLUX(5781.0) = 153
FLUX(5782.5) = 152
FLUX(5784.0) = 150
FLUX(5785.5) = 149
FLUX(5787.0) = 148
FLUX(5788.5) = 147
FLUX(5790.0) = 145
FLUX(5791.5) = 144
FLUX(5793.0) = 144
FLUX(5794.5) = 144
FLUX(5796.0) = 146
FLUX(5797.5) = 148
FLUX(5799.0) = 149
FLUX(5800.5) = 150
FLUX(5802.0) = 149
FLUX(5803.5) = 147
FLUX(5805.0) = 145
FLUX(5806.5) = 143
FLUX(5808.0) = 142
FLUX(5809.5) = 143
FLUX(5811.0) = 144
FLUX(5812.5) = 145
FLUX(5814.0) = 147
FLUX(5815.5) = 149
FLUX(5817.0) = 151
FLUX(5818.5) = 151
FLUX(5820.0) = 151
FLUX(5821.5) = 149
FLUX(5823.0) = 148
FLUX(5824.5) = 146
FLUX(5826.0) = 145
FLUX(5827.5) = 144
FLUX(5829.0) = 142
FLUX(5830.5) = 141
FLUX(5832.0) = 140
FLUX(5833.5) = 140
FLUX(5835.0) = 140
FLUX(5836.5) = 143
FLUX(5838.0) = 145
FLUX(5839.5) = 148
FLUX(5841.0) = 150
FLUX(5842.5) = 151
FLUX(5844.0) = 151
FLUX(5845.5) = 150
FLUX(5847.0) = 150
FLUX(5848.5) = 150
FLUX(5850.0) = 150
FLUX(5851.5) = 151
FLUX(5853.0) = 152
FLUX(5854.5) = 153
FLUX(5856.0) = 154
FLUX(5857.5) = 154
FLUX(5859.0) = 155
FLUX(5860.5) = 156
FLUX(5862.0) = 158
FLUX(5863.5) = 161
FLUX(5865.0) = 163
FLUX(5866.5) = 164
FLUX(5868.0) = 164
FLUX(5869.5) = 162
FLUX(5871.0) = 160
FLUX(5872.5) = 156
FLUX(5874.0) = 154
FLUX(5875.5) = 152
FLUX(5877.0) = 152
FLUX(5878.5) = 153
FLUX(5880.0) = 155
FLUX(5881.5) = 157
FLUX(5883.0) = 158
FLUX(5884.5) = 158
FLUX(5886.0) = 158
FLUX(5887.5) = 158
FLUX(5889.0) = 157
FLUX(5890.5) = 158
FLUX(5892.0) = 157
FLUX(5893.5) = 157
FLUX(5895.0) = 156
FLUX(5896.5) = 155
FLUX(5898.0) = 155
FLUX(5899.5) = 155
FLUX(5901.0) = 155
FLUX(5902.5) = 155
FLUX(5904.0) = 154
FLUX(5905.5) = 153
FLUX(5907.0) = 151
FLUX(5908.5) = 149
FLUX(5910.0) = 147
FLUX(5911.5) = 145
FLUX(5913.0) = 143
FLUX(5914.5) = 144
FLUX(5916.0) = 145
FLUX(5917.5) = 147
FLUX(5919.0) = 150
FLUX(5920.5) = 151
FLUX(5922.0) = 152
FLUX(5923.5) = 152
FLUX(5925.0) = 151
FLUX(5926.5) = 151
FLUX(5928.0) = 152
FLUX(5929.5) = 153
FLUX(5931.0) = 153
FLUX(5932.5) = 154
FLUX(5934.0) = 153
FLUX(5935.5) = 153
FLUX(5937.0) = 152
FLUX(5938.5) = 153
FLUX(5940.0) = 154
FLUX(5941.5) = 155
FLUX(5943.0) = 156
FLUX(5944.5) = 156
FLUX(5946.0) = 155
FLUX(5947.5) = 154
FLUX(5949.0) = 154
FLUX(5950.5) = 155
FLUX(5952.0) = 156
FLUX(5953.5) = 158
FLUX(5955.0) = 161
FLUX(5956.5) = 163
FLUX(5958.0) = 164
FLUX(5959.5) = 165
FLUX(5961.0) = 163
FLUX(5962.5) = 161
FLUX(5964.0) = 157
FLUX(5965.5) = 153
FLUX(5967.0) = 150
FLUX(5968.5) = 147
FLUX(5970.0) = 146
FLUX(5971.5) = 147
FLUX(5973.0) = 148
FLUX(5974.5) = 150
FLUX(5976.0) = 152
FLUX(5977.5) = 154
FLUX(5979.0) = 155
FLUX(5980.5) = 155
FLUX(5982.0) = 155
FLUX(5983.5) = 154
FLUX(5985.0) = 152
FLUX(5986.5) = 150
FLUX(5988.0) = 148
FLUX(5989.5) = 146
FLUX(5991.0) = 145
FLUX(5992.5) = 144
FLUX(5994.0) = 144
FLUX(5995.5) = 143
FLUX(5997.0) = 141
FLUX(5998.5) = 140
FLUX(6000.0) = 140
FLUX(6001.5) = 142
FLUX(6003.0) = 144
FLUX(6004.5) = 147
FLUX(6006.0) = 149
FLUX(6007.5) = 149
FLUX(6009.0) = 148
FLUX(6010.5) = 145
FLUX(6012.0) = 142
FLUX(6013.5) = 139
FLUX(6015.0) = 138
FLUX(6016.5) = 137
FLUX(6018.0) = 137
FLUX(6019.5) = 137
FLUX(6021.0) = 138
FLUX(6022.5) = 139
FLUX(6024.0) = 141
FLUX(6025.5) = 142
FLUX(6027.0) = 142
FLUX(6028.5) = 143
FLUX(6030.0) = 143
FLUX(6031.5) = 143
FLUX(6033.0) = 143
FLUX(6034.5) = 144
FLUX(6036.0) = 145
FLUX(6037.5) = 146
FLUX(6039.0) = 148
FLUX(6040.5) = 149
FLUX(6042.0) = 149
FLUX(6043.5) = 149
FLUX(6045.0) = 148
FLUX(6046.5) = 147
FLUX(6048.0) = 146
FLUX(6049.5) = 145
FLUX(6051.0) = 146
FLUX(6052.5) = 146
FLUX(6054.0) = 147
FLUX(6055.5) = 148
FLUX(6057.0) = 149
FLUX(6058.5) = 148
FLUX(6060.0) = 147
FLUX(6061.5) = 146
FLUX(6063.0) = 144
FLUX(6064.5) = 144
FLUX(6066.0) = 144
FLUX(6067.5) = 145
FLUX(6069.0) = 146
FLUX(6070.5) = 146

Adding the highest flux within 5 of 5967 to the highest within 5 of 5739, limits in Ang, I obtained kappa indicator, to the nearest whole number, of 341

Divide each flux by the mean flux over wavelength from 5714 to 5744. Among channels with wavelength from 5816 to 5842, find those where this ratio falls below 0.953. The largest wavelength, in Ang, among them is 5841.0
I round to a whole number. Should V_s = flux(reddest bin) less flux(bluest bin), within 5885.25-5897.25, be -3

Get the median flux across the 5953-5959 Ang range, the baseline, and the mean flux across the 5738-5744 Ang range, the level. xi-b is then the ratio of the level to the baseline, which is 1.08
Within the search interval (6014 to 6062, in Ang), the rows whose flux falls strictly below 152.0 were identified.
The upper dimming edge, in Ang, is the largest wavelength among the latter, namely 6061.5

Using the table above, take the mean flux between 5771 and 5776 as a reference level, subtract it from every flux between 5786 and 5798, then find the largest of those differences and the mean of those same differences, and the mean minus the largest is -2.2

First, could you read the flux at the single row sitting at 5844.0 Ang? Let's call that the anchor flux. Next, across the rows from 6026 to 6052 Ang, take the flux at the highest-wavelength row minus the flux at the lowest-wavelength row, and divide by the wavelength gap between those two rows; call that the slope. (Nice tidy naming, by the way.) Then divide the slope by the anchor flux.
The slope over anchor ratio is 0.0011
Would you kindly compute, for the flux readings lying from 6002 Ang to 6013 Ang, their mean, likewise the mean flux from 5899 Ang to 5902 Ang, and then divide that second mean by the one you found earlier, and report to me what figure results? 1.06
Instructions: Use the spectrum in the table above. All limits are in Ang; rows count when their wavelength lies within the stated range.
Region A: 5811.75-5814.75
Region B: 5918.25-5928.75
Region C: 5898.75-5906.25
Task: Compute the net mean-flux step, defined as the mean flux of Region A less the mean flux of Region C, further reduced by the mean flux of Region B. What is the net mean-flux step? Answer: -160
